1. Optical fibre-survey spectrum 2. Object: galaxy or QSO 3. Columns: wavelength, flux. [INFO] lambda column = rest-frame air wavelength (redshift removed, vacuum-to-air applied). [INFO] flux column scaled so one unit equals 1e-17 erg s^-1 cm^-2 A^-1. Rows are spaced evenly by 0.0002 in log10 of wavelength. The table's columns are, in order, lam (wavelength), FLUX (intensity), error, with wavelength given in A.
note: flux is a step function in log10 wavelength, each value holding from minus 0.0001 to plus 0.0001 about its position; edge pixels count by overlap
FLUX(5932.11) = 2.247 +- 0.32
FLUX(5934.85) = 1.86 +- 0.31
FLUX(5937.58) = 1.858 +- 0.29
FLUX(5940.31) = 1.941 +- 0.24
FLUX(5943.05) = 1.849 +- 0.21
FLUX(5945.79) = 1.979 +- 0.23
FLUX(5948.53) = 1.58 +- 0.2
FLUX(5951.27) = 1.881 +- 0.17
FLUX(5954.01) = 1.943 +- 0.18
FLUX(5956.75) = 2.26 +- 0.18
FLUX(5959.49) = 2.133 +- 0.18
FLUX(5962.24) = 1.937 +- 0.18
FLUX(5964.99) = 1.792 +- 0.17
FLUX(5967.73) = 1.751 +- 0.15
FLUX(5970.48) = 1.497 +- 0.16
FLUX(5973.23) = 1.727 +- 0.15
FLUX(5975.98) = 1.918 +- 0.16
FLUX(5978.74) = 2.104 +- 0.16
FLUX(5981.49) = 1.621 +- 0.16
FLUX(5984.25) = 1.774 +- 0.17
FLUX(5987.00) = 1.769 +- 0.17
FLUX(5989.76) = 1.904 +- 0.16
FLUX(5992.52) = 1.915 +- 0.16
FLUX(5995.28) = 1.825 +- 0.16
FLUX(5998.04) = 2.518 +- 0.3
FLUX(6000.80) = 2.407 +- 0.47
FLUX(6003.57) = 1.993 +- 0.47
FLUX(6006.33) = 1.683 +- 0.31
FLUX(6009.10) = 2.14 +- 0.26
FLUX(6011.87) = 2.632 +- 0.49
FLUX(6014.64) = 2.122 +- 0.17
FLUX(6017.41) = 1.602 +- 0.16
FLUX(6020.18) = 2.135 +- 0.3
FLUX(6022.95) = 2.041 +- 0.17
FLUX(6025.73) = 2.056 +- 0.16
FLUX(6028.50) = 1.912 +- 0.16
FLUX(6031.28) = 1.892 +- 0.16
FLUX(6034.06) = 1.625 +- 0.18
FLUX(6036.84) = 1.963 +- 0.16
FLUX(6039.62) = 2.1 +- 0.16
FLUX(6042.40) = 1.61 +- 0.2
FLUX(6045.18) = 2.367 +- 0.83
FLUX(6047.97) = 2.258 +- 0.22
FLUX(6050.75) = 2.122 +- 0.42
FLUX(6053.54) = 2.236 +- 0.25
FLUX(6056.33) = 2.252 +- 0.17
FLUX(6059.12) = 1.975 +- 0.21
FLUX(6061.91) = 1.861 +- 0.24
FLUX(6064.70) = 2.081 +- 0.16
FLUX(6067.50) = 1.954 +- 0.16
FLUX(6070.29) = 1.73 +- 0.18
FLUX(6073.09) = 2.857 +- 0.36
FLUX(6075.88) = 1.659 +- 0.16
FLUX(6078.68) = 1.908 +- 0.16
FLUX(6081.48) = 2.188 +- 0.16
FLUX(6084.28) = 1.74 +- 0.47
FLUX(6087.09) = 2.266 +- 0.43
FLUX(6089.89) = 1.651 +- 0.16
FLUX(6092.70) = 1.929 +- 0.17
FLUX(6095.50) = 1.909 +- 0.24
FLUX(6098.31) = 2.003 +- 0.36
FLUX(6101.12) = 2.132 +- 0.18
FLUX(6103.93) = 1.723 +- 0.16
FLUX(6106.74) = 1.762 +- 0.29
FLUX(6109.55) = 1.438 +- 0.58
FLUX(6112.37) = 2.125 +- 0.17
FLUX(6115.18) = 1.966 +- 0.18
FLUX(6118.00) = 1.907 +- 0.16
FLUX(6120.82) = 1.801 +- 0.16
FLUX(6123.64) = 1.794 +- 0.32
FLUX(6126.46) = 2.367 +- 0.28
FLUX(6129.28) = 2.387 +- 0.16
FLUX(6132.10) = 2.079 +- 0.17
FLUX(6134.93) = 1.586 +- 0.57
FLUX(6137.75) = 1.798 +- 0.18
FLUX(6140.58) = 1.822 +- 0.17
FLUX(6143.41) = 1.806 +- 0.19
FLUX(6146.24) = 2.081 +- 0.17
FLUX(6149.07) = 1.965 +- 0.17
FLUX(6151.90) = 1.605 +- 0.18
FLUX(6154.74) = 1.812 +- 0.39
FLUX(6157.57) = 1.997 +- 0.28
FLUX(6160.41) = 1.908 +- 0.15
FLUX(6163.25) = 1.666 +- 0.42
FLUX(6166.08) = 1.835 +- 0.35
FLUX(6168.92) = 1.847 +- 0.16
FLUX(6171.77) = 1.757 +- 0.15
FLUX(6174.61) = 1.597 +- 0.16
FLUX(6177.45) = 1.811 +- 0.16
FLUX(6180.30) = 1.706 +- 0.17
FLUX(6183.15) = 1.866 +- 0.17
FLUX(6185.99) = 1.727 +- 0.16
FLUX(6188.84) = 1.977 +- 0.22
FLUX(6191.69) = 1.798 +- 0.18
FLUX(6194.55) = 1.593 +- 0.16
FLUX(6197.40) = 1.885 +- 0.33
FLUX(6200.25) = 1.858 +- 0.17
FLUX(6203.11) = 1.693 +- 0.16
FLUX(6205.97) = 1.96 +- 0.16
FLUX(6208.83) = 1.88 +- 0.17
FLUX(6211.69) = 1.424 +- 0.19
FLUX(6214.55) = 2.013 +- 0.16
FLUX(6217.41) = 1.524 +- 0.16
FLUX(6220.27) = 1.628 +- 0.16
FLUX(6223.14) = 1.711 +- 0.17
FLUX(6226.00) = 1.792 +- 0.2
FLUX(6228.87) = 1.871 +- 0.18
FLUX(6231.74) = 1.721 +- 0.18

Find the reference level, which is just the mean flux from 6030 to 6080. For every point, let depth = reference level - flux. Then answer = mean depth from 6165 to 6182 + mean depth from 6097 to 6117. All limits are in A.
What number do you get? 0.41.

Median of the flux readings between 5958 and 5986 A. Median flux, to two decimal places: 1.78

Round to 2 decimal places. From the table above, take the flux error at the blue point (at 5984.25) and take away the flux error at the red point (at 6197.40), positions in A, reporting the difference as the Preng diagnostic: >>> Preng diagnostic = -0.16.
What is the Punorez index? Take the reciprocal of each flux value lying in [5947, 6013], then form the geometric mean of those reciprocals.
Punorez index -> 0.519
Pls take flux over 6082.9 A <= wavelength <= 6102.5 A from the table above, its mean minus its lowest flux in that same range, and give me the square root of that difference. 0.54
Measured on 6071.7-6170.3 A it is 0.70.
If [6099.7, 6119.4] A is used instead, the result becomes 0.65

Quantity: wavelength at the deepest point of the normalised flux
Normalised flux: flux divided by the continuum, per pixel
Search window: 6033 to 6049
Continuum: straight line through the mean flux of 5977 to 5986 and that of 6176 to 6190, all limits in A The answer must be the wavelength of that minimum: 6042.40 A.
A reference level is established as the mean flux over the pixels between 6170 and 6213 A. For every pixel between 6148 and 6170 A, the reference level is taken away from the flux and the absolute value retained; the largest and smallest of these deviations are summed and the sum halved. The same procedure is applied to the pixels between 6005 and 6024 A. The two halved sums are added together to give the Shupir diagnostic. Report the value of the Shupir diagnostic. 0.61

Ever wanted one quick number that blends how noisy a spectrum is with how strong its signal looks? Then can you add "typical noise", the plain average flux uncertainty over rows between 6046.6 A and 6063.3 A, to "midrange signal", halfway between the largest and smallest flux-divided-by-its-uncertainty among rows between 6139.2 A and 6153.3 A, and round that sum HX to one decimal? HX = 10.8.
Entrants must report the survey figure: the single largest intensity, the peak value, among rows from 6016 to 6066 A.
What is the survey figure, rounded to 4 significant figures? 2.367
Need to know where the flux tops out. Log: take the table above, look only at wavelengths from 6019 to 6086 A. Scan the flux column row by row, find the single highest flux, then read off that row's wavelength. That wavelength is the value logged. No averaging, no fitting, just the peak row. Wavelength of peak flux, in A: 6073.09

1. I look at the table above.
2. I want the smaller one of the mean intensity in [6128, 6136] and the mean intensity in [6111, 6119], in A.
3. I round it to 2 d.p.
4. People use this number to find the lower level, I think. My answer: 2.00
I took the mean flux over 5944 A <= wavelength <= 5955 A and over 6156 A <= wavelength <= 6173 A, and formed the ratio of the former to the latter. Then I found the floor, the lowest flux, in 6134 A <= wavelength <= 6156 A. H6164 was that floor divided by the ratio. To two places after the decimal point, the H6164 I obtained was 1.58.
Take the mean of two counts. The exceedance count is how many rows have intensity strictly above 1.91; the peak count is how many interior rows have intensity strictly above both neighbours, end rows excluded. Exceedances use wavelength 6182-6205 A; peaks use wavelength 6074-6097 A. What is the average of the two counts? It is 2.0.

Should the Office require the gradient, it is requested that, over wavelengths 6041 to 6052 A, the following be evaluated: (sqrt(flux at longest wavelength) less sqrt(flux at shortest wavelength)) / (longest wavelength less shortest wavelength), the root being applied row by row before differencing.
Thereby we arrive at 0.0225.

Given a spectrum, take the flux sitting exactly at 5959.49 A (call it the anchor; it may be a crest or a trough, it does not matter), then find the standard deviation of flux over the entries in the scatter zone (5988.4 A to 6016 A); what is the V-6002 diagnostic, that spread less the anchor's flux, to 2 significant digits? -1.8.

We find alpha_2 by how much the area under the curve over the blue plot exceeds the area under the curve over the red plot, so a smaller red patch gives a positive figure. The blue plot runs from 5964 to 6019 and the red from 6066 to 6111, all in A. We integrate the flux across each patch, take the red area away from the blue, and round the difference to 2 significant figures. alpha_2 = 20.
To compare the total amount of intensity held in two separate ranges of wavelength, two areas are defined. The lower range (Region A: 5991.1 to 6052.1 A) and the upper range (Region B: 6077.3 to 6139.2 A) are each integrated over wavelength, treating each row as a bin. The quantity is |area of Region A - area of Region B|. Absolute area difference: 5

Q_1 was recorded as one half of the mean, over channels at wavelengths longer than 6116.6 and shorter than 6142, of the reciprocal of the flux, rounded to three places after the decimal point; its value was 0.261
